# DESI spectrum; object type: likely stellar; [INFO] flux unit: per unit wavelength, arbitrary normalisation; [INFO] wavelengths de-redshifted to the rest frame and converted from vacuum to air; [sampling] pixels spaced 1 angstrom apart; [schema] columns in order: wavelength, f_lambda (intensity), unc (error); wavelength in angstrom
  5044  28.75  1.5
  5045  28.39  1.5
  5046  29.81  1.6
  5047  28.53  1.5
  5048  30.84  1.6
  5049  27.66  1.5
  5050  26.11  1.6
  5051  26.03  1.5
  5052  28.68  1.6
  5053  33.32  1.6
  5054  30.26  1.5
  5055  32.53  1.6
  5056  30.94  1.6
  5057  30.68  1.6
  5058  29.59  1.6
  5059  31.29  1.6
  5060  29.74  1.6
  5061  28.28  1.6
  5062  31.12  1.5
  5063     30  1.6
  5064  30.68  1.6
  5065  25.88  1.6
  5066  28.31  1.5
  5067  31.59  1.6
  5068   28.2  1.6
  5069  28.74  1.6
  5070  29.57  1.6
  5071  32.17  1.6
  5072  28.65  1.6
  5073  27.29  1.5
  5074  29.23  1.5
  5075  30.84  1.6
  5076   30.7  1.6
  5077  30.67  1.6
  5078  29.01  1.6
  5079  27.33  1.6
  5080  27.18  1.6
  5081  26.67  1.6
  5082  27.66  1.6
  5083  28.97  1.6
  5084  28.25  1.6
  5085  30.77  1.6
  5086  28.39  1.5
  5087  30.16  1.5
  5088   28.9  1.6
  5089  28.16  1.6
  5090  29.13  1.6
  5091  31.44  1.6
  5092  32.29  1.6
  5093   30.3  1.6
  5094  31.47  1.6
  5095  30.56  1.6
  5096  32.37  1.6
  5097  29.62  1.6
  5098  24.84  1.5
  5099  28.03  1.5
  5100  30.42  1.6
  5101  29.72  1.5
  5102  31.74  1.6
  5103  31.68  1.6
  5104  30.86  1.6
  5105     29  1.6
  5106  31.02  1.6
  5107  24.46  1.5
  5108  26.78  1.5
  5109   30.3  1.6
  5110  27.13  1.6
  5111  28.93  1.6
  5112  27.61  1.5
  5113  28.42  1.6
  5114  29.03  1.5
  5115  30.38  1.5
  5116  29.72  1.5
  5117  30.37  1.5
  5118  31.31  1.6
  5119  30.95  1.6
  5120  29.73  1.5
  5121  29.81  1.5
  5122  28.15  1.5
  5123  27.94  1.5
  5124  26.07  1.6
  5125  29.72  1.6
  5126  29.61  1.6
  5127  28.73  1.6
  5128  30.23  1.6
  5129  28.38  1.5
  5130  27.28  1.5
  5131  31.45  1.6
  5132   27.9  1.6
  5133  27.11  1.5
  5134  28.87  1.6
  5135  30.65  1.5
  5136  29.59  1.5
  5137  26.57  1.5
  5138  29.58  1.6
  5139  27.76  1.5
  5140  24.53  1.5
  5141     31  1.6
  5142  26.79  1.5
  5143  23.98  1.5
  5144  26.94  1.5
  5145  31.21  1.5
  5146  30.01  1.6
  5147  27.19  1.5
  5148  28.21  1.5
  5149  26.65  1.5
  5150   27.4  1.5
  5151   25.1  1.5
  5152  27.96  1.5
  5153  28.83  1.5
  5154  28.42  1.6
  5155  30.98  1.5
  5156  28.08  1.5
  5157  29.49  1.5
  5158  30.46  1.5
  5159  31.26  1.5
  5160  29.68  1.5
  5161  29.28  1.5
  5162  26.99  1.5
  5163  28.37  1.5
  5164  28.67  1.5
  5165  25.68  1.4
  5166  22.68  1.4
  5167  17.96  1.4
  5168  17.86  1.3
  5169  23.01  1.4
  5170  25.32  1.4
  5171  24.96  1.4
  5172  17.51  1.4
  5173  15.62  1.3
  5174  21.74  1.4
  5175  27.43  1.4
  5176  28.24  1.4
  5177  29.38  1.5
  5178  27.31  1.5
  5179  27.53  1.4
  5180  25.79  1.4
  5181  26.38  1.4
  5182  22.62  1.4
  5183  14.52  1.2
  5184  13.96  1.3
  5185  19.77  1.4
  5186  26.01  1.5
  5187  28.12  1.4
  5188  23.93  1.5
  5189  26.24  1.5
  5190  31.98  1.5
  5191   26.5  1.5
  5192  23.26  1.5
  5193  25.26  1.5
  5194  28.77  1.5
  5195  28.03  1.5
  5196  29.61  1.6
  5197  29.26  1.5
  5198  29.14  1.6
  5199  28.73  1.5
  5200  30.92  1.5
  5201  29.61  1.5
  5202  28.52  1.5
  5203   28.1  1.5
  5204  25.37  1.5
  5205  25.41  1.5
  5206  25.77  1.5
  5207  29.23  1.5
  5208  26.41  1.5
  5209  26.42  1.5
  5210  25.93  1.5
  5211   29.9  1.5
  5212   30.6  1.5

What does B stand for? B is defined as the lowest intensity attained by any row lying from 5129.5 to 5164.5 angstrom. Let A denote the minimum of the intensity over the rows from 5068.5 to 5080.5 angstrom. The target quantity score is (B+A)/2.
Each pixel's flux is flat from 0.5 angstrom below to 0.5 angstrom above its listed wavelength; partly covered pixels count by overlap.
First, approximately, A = 27.18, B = 23.98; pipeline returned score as 25.6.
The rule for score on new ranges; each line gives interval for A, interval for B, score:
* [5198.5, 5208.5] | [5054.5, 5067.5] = 25.6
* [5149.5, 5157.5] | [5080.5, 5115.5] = 24.8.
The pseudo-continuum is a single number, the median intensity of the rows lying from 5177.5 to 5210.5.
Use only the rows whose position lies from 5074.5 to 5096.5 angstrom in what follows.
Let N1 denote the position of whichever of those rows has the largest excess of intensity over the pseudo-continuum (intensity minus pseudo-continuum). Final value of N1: 5096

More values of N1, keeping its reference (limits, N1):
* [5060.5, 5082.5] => 5071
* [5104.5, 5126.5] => 5118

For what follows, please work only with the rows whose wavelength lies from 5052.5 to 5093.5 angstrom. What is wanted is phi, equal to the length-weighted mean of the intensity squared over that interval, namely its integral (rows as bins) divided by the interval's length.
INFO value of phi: 881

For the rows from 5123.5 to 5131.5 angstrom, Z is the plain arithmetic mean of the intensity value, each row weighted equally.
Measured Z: 28.9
